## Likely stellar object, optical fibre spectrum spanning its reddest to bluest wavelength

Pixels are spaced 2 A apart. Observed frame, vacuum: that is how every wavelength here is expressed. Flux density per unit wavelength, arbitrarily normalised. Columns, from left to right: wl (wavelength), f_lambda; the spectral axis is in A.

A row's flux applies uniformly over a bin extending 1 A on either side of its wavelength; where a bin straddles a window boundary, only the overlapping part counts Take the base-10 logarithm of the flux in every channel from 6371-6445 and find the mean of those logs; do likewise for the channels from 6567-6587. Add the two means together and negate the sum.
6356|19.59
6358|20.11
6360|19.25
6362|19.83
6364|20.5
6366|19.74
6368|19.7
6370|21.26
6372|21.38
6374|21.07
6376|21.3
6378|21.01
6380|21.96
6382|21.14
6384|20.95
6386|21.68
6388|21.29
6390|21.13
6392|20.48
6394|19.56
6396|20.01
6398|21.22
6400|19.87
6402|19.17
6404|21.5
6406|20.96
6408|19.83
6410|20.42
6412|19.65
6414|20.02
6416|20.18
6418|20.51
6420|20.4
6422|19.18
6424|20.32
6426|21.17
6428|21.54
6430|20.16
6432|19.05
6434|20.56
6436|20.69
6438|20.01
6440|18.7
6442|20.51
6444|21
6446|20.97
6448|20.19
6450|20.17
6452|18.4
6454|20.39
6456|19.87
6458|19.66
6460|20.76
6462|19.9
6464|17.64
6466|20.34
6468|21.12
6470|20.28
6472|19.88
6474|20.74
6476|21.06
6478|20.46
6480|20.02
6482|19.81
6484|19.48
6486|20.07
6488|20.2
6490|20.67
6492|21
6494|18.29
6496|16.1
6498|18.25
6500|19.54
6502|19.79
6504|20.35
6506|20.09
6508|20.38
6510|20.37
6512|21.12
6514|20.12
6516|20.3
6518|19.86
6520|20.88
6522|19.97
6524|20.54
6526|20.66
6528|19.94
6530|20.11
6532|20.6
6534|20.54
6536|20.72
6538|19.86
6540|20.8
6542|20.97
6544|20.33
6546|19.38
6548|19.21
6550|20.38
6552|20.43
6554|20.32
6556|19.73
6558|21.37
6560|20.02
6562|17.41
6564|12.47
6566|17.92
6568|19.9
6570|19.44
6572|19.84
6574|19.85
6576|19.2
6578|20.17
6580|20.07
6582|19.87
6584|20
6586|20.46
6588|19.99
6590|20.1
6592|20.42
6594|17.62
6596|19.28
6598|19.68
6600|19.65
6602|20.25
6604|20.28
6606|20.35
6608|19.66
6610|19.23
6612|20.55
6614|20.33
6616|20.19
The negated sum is -2.61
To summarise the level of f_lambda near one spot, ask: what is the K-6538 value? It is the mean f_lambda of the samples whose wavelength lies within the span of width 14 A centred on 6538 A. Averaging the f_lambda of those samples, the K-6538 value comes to 20.5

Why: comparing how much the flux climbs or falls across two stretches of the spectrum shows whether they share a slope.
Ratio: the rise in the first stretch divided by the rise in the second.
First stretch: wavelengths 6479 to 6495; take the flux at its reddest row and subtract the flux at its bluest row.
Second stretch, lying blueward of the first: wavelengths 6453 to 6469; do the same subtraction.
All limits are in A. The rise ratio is -2.4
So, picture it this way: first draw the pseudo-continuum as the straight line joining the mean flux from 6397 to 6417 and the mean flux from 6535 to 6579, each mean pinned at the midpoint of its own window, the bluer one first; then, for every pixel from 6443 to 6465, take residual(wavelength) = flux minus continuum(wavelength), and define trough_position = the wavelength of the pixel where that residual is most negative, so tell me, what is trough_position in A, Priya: 6464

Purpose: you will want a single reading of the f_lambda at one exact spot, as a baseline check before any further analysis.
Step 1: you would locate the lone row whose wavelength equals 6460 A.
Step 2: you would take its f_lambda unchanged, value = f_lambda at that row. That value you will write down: 20.76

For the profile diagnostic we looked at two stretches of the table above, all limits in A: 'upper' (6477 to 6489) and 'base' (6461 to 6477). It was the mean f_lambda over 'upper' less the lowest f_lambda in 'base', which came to 2.4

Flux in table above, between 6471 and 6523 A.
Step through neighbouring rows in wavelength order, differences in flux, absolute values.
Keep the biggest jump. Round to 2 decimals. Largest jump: 2.71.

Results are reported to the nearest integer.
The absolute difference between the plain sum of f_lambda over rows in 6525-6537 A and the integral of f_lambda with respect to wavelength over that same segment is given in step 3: 123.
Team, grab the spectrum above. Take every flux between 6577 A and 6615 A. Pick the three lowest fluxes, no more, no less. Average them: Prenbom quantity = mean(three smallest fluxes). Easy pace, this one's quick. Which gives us 18.7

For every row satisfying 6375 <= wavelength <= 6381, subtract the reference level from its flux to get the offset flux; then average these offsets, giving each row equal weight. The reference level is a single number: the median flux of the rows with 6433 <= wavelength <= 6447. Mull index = 0.86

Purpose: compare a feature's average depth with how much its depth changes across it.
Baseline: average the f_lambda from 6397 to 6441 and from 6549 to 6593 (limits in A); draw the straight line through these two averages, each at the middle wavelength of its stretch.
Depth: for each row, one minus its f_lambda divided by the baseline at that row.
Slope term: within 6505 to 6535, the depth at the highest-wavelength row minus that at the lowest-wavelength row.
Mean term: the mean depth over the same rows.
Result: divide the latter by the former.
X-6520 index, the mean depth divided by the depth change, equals 1.0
